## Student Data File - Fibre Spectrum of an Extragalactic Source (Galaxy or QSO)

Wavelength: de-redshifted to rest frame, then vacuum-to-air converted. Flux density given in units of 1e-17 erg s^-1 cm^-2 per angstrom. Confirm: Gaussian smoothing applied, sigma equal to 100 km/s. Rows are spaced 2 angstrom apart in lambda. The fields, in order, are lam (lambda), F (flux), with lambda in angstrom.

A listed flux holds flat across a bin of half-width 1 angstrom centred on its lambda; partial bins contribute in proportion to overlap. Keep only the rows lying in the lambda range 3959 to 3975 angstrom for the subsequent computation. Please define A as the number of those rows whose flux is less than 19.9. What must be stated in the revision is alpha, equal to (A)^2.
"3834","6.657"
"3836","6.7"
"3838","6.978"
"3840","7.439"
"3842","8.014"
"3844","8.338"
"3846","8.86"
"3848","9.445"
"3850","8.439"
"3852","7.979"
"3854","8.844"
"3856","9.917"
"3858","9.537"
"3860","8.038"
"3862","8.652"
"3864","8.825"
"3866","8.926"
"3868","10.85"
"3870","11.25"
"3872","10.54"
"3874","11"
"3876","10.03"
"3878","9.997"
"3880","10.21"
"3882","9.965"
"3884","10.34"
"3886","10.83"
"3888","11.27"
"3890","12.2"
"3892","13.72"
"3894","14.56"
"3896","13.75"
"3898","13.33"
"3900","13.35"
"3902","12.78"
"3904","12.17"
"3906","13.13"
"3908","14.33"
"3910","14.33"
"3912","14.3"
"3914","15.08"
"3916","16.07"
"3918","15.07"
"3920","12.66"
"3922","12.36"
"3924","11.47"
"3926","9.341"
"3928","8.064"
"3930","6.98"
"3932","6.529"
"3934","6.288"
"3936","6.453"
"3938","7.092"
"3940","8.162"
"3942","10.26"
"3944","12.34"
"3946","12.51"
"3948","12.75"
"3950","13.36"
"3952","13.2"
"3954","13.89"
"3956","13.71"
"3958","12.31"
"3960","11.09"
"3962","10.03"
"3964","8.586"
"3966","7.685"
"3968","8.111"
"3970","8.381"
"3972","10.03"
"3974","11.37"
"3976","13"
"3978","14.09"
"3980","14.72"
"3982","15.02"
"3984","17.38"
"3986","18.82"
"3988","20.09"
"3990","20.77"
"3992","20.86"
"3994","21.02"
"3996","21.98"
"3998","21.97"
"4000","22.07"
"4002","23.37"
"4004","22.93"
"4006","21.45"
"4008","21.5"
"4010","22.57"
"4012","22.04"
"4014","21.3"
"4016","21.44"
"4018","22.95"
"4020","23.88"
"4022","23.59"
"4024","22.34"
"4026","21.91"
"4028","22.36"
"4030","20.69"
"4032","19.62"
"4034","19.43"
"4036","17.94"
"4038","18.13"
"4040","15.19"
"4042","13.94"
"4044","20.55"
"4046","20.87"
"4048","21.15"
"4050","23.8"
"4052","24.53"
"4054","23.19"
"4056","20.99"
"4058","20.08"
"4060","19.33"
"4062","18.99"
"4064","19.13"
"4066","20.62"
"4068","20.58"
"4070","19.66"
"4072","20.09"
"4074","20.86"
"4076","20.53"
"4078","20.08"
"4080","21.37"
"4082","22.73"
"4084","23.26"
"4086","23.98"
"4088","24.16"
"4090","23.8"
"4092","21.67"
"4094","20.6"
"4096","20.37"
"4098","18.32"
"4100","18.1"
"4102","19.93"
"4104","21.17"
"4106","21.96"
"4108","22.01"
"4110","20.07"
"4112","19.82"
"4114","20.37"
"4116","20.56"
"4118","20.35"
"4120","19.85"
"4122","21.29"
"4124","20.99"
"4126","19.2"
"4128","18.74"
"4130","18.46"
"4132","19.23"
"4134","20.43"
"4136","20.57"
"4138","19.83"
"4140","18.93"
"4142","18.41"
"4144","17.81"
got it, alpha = 64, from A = 8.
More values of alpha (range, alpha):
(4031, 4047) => 36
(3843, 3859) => 64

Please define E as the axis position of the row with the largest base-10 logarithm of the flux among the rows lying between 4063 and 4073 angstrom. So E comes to 4066 angstrom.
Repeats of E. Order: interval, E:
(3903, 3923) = 3916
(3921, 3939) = 3922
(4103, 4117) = 4108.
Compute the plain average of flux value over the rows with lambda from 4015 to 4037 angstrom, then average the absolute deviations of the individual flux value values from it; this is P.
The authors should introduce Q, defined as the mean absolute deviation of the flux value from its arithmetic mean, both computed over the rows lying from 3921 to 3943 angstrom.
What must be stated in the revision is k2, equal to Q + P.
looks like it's 3.2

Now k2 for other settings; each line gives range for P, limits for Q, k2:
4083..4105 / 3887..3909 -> 2.6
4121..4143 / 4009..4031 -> 1.6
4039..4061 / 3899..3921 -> 3.3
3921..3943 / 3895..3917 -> 2.6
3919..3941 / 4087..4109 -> 3.5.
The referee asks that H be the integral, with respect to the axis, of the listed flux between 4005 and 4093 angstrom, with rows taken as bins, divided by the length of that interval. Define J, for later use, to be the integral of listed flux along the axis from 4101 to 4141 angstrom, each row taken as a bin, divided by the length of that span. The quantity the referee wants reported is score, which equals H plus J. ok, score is 41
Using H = 21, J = 20.2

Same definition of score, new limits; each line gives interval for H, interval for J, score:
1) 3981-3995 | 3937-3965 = 31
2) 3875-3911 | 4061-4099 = 33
